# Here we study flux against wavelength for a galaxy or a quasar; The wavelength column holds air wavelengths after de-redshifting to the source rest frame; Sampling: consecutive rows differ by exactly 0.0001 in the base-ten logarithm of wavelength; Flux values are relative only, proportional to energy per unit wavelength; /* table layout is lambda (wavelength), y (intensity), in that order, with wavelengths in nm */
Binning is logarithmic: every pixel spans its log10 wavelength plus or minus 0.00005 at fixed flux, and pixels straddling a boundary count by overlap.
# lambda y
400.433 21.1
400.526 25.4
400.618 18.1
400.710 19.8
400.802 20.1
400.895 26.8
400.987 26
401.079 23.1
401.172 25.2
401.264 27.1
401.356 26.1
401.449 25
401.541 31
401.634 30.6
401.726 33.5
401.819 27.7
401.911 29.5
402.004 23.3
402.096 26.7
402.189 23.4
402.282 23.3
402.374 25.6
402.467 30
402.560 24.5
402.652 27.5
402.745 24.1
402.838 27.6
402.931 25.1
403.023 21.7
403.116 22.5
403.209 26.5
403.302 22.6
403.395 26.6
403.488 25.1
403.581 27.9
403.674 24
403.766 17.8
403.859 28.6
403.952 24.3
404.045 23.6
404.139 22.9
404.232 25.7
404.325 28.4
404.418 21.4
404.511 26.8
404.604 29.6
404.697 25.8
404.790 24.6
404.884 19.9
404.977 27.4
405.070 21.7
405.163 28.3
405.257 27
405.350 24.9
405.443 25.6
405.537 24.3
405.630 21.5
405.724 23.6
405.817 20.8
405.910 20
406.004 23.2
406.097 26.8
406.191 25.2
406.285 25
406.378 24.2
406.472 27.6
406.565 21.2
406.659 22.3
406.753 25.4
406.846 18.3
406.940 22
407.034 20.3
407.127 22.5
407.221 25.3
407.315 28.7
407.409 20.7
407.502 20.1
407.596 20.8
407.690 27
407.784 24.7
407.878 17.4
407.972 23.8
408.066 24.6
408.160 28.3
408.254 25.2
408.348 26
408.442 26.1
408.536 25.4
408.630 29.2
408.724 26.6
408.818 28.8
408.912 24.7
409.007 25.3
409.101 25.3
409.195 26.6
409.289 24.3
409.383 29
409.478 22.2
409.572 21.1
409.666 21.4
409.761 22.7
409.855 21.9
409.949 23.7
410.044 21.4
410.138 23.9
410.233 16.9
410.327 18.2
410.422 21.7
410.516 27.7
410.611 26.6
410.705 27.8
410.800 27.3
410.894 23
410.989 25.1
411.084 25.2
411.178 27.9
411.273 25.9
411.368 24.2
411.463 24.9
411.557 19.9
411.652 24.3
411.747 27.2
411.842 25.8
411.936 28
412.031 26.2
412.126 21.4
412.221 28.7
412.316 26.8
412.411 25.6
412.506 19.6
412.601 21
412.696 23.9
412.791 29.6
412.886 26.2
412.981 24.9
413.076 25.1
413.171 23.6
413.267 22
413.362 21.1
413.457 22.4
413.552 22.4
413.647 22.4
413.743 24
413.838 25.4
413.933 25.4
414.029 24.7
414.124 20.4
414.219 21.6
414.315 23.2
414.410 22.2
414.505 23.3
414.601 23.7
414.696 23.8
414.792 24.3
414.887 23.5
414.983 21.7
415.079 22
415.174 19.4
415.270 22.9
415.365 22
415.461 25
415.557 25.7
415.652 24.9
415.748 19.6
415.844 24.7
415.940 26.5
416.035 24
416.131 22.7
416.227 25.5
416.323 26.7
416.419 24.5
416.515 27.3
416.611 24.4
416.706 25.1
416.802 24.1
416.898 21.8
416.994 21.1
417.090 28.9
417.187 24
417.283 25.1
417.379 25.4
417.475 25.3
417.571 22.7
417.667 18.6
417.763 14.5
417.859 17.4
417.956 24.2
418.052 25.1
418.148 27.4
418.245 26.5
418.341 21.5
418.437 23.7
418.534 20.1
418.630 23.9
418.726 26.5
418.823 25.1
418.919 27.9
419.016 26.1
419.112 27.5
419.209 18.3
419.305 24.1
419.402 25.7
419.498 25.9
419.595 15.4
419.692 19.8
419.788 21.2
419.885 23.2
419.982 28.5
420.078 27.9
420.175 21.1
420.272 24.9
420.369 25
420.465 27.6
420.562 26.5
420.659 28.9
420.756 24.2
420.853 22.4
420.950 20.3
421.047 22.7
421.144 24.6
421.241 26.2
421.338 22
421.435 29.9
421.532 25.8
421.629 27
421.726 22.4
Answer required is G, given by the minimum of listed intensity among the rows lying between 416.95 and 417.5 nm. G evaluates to 21.1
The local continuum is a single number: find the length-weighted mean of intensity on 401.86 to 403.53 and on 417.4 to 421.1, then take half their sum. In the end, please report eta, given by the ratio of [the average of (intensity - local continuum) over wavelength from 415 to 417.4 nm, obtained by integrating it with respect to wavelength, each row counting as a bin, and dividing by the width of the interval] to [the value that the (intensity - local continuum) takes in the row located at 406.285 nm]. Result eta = -0.7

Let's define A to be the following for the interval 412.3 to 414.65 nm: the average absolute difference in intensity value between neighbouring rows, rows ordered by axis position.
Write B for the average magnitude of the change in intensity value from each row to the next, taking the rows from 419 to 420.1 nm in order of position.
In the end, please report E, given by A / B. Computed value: 0.4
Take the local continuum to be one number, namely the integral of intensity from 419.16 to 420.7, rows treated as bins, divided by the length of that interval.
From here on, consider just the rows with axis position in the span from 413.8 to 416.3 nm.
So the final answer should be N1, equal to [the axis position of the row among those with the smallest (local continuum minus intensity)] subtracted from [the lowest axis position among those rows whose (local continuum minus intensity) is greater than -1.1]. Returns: -1.91 nm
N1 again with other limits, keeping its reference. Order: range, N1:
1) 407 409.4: -1.60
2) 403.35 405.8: -0.93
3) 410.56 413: -1.90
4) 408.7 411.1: -0.47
